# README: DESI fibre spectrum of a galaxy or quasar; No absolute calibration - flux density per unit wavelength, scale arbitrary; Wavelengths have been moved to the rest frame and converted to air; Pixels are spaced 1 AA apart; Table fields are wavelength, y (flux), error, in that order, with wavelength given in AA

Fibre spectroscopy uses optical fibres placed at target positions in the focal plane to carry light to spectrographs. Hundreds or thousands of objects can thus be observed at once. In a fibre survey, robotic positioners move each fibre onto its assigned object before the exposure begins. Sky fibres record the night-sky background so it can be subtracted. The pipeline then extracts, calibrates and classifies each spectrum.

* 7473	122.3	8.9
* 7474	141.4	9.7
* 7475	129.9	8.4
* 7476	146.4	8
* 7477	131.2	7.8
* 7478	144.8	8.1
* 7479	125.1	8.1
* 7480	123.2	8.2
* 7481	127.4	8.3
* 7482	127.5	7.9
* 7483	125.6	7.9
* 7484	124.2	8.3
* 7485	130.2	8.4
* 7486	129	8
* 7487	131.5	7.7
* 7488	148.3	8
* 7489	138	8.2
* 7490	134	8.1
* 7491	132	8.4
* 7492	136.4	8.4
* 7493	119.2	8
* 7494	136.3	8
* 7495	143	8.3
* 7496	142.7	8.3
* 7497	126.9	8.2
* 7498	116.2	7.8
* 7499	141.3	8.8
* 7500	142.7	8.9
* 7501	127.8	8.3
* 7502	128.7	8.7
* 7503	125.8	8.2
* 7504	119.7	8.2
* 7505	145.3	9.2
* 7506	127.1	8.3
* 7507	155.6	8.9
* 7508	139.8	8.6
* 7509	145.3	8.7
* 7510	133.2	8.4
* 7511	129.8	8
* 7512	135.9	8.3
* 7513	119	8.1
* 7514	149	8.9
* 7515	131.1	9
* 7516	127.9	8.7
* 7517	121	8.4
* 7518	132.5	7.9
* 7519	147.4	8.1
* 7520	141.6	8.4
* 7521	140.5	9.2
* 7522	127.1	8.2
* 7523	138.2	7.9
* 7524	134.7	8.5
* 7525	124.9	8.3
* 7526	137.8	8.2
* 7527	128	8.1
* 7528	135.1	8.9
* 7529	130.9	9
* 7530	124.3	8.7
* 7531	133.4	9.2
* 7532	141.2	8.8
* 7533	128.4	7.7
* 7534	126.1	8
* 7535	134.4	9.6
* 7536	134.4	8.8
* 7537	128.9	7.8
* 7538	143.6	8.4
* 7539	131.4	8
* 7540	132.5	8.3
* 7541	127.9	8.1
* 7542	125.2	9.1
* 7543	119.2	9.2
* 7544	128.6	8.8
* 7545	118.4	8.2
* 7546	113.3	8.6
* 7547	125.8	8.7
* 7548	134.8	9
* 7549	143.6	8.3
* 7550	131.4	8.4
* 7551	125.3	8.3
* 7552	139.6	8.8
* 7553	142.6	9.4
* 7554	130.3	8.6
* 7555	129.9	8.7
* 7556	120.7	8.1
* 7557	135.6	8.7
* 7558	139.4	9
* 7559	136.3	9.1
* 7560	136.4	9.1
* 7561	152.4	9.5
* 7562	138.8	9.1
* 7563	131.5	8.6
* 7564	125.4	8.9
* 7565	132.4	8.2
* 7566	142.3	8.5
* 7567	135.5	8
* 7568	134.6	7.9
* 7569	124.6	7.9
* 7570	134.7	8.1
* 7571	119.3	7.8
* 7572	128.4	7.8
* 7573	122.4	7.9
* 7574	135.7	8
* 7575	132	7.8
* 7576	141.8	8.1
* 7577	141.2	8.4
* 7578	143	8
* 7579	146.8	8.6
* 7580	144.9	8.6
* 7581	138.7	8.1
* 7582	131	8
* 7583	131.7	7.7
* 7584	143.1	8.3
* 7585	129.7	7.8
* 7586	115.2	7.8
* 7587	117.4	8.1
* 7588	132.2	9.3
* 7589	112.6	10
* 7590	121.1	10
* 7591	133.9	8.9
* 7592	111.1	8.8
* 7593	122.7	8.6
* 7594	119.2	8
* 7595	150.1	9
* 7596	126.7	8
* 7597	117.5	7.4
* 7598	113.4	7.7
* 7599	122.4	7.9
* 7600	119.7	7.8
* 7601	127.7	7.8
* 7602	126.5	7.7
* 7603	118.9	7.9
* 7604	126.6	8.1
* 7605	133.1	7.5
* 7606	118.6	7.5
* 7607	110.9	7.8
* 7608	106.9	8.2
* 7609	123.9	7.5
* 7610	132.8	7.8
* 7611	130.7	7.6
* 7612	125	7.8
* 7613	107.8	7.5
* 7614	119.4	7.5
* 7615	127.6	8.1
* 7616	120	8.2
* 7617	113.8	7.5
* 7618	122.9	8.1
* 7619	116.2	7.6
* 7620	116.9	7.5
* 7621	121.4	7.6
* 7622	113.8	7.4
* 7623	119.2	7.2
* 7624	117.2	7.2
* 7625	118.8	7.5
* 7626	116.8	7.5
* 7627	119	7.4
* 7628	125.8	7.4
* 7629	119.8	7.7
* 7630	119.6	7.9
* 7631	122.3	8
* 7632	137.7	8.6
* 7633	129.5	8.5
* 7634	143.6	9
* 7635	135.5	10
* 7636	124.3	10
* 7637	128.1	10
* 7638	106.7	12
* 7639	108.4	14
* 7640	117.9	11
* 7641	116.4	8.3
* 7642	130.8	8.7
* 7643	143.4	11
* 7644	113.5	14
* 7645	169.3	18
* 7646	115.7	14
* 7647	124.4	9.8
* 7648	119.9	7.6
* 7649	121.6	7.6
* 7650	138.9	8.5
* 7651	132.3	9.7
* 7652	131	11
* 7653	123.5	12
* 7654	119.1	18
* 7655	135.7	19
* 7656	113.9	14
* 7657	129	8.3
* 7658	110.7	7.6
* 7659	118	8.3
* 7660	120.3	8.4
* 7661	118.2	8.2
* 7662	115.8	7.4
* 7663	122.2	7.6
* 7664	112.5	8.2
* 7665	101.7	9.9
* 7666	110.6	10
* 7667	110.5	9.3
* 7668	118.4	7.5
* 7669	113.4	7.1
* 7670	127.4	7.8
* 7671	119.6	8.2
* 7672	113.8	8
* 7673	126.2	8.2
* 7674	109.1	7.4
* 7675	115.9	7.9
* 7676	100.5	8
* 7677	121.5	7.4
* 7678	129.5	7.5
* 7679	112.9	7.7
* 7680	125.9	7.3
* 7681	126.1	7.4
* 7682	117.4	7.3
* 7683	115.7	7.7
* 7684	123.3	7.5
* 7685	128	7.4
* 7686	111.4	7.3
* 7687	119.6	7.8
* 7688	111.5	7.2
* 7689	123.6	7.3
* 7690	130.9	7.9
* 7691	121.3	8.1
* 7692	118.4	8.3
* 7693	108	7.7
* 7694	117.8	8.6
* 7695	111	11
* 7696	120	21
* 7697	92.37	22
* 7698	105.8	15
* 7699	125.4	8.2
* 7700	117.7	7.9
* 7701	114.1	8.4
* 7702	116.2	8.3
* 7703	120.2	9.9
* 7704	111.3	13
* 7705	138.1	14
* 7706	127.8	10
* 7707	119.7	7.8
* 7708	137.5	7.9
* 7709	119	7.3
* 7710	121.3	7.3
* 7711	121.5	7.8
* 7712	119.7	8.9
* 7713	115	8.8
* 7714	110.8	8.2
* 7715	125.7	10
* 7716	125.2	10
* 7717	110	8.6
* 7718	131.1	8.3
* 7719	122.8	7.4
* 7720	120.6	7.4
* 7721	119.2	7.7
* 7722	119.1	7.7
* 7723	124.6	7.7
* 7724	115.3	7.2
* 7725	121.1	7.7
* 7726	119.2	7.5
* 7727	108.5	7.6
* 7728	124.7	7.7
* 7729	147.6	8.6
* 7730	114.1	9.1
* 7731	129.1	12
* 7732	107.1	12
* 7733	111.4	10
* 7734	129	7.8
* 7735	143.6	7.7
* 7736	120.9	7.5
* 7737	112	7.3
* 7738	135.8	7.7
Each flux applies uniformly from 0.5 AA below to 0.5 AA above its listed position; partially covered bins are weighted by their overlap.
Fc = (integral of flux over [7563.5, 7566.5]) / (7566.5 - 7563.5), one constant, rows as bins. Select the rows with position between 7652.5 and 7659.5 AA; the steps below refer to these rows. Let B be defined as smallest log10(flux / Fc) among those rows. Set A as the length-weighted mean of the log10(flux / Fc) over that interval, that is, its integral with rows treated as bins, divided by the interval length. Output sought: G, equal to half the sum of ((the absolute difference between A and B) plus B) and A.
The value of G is -0.04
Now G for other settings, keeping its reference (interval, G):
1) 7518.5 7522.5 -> 0.02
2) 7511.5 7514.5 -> 0.00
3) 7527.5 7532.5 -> 0.00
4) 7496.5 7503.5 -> -0.01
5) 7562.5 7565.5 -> -0.01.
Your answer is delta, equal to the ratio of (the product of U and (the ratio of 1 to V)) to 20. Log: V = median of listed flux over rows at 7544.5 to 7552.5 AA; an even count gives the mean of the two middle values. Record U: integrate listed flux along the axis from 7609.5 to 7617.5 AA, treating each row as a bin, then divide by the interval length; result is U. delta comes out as 0.0475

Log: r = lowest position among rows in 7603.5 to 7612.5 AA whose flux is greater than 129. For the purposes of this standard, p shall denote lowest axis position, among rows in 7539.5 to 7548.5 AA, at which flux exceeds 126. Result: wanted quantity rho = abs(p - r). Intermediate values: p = 7540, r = 7605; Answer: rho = 65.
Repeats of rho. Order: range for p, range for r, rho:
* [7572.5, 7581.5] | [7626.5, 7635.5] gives 58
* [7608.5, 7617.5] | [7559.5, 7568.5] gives 50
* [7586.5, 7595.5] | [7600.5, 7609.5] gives 17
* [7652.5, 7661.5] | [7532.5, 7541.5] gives 120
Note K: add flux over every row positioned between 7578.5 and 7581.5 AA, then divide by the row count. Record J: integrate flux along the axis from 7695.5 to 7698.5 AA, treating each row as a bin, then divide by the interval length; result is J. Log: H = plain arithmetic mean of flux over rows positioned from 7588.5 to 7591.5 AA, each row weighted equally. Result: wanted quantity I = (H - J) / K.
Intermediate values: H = 123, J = 106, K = 143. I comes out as 0.11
